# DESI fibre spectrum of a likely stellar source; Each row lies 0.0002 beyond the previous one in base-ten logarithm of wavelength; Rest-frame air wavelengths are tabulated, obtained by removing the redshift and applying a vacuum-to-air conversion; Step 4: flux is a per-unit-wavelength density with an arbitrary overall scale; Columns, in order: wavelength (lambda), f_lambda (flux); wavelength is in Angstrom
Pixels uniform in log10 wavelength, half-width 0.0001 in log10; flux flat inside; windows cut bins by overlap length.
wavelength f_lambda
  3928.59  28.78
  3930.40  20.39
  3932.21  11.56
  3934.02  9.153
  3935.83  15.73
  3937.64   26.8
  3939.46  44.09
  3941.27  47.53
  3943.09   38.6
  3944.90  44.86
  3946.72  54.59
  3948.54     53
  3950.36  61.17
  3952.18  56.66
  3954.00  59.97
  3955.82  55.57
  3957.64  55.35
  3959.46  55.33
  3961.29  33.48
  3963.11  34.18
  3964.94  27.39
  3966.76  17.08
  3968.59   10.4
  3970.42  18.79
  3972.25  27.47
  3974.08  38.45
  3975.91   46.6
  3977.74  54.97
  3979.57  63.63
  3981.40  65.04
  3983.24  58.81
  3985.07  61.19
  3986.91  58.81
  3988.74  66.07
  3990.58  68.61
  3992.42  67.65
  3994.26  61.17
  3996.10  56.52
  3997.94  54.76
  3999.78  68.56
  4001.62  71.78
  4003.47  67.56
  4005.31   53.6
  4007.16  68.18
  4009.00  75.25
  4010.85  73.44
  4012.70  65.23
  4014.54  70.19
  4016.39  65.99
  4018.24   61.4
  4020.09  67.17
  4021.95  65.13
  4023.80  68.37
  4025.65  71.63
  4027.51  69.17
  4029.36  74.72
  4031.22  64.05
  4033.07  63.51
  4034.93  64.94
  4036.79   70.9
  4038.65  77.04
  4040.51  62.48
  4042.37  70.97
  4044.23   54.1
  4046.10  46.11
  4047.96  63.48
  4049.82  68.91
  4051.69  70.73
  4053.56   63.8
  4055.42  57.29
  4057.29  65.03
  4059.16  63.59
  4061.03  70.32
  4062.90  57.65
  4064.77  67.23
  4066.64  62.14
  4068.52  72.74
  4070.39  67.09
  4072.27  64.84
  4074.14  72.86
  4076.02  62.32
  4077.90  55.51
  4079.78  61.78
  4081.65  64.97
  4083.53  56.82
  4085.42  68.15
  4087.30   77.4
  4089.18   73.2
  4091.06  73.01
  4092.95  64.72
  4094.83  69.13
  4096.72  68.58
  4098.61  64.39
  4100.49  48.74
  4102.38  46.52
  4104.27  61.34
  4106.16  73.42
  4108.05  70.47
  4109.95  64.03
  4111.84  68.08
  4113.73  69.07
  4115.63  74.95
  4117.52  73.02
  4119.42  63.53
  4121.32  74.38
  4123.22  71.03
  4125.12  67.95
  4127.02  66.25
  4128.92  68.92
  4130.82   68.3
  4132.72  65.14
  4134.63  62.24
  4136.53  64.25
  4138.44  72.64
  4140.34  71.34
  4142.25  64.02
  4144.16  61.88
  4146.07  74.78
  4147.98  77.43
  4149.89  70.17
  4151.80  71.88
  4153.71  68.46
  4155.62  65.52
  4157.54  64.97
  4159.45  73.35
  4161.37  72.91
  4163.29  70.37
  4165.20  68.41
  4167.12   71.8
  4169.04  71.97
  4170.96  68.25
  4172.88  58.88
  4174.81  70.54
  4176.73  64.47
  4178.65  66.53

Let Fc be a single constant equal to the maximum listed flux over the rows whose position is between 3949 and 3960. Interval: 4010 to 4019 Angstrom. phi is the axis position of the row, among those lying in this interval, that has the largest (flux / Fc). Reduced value 4010.85 Angstrom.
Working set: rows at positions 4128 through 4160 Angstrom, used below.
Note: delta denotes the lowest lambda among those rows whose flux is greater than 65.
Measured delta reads 4128.92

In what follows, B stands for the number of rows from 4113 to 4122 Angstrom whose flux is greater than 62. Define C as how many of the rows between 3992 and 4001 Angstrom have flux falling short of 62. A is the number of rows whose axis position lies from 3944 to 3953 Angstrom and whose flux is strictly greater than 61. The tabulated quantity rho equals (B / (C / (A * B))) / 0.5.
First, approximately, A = 1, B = 5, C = 3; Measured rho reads 17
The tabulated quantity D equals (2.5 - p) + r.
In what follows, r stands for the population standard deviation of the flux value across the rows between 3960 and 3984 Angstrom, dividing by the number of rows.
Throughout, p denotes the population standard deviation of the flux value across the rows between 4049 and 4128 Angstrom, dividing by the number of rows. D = 13.5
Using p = 6.6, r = 17.6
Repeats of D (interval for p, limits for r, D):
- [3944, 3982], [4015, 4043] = -9.3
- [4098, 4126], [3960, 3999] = 12.4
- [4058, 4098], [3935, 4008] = 13.3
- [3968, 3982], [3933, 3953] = -0.4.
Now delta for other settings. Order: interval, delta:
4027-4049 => 4027.51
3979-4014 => 3981.40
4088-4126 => 4089.18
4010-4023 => 4010.85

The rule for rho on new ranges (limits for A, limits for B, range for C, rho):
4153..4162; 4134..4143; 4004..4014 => 250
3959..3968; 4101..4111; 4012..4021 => 0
